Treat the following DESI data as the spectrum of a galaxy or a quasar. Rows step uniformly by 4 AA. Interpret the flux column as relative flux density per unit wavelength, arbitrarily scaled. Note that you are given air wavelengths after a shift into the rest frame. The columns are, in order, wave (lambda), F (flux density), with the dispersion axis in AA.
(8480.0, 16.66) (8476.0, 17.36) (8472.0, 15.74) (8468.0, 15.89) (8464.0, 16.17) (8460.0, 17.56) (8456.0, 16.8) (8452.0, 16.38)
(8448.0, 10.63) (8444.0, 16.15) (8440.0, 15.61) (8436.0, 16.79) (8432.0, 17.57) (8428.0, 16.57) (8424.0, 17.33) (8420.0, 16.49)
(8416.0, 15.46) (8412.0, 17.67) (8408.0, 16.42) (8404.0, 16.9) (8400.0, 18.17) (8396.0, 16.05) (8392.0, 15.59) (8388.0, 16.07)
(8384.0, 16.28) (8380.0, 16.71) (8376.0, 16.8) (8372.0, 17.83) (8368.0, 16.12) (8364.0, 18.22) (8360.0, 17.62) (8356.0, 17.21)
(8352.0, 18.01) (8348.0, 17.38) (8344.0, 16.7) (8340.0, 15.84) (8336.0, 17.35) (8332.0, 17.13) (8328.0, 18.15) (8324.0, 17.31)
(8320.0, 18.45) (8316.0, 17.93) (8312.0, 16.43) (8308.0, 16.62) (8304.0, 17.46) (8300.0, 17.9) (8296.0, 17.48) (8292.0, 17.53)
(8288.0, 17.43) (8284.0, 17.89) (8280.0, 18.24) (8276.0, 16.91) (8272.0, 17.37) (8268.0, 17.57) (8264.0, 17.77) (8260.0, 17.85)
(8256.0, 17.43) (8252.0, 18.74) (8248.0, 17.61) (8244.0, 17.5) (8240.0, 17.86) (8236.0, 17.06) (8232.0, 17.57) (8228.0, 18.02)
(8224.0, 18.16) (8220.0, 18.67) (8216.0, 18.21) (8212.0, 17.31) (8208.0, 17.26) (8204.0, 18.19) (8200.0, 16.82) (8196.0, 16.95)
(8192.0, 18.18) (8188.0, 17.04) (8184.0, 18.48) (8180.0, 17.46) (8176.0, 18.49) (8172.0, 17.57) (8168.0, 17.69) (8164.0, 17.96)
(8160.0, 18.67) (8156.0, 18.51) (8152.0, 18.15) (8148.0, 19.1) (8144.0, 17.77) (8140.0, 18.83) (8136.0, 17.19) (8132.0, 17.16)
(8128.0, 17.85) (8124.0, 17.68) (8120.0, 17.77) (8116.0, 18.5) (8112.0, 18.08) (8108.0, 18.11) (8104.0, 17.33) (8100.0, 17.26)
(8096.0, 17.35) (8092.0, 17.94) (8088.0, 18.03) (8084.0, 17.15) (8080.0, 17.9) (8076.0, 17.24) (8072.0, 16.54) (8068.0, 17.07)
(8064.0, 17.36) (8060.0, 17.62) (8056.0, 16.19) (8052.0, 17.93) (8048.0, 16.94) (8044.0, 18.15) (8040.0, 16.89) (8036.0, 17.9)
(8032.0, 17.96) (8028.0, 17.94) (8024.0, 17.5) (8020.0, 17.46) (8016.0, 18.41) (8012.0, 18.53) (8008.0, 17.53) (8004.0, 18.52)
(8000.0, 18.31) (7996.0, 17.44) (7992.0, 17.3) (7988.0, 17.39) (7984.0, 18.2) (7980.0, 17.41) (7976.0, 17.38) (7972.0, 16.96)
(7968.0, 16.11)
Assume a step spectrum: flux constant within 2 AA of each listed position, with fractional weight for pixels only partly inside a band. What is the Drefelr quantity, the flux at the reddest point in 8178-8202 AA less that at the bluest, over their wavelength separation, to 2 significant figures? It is -0.032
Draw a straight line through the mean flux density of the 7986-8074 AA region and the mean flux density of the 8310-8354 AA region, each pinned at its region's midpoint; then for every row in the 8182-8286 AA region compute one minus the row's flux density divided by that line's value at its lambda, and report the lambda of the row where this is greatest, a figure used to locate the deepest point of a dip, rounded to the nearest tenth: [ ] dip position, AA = 8200.0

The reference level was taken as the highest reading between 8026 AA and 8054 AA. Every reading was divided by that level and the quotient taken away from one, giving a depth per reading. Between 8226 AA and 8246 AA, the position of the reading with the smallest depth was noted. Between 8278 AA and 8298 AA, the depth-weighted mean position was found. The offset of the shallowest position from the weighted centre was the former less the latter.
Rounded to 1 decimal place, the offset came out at -63.4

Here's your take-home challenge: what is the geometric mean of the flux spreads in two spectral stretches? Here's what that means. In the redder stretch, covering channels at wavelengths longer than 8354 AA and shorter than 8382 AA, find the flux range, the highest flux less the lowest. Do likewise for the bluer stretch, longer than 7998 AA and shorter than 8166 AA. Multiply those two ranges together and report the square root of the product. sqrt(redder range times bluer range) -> 2.5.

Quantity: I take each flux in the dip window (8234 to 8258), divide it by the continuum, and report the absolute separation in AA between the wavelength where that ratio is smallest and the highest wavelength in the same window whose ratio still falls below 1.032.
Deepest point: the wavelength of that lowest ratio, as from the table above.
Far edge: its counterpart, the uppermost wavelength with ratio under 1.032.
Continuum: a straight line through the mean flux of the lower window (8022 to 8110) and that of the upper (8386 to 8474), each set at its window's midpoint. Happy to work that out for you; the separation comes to 0 AA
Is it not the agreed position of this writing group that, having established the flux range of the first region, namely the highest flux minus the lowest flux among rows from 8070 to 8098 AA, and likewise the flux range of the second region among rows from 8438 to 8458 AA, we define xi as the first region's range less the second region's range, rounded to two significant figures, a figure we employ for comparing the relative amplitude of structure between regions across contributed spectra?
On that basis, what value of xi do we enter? -4.7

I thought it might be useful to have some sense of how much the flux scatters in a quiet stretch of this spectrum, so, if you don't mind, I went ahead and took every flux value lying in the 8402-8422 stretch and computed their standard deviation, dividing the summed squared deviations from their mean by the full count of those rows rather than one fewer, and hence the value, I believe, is 0.7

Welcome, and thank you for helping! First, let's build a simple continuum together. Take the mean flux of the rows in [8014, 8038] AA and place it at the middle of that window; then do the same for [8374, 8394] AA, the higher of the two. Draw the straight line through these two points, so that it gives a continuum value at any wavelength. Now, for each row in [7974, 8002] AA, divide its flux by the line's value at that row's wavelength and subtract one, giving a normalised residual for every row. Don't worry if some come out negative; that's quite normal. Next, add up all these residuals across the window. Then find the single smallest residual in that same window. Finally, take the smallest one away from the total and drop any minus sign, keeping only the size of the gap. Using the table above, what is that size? 0.11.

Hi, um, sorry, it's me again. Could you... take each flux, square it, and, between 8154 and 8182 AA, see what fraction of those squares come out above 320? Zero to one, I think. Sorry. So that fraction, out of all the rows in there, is 0.6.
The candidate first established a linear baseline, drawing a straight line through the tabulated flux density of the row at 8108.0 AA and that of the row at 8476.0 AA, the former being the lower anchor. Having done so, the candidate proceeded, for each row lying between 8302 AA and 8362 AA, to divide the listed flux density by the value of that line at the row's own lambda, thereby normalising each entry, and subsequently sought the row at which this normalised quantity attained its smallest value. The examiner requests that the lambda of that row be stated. 8340.0 AA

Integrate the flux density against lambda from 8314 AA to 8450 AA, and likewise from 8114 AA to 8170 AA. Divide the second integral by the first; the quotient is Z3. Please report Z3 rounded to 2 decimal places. 0.44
